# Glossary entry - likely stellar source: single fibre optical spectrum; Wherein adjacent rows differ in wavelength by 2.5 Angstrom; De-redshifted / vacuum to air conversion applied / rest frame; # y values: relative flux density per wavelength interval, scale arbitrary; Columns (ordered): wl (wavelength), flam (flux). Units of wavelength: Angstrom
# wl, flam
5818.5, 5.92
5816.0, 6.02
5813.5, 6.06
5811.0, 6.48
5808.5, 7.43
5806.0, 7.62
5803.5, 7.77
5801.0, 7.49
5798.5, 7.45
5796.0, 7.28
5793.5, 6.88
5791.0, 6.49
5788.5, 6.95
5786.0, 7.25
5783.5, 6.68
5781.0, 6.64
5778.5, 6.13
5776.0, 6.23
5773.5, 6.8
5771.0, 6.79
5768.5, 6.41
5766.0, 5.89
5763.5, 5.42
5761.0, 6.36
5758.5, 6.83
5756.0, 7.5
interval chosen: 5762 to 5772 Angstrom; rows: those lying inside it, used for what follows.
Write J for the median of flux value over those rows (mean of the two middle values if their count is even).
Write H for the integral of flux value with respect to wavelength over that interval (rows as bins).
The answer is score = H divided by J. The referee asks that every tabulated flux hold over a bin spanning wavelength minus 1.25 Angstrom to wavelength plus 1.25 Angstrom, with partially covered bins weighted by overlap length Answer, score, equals 10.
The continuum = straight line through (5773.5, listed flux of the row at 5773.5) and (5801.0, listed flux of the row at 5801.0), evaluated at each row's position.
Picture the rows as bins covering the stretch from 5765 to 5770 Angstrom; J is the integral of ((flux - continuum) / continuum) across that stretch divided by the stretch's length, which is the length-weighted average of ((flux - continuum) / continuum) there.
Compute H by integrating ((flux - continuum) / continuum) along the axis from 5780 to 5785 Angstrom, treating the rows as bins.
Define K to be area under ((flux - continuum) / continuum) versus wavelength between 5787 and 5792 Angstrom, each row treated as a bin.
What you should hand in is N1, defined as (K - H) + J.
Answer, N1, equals -0.14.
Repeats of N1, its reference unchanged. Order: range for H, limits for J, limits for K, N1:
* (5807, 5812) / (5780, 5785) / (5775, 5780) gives -0.11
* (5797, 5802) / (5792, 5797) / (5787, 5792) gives -0.35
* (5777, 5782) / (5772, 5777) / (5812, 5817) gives -0.75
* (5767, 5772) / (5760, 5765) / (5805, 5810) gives -0.11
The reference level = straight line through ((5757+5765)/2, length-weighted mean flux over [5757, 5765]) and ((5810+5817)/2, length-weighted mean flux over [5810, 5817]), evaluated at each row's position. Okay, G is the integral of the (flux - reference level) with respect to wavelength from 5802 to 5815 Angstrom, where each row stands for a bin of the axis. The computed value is 11.3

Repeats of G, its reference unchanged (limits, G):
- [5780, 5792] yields 7.2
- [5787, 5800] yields 10.7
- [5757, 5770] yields -0.2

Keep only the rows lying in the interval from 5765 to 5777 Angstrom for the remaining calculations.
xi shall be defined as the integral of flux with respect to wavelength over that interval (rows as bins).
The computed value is 77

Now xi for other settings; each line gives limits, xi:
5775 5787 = 79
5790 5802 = 85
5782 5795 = 89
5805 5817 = 81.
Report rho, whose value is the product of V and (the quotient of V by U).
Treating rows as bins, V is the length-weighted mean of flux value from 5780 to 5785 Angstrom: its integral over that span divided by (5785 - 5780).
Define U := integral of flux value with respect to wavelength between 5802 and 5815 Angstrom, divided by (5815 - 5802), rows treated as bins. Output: 6.3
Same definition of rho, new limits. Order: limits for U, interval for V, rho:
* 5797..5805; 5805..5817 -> 6.0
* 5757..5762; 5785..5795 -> 7.1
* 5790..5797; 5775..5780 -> 5.6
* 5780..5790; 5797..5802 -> 8.1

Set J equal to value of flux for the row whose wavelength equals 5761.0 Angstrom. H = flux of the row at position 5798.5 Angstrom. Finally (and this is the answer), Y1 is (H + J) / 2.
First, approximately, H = 7.45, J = 6.36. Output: 6.9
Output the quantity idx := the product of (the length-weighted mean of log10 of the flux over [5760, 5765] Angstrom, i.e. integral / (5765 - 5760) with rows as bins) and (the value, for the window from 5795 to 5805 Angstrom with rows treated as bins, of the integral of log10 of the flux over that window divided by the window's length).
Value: 0.671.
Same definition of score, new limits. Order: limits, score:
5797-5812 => 15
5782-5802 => 20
